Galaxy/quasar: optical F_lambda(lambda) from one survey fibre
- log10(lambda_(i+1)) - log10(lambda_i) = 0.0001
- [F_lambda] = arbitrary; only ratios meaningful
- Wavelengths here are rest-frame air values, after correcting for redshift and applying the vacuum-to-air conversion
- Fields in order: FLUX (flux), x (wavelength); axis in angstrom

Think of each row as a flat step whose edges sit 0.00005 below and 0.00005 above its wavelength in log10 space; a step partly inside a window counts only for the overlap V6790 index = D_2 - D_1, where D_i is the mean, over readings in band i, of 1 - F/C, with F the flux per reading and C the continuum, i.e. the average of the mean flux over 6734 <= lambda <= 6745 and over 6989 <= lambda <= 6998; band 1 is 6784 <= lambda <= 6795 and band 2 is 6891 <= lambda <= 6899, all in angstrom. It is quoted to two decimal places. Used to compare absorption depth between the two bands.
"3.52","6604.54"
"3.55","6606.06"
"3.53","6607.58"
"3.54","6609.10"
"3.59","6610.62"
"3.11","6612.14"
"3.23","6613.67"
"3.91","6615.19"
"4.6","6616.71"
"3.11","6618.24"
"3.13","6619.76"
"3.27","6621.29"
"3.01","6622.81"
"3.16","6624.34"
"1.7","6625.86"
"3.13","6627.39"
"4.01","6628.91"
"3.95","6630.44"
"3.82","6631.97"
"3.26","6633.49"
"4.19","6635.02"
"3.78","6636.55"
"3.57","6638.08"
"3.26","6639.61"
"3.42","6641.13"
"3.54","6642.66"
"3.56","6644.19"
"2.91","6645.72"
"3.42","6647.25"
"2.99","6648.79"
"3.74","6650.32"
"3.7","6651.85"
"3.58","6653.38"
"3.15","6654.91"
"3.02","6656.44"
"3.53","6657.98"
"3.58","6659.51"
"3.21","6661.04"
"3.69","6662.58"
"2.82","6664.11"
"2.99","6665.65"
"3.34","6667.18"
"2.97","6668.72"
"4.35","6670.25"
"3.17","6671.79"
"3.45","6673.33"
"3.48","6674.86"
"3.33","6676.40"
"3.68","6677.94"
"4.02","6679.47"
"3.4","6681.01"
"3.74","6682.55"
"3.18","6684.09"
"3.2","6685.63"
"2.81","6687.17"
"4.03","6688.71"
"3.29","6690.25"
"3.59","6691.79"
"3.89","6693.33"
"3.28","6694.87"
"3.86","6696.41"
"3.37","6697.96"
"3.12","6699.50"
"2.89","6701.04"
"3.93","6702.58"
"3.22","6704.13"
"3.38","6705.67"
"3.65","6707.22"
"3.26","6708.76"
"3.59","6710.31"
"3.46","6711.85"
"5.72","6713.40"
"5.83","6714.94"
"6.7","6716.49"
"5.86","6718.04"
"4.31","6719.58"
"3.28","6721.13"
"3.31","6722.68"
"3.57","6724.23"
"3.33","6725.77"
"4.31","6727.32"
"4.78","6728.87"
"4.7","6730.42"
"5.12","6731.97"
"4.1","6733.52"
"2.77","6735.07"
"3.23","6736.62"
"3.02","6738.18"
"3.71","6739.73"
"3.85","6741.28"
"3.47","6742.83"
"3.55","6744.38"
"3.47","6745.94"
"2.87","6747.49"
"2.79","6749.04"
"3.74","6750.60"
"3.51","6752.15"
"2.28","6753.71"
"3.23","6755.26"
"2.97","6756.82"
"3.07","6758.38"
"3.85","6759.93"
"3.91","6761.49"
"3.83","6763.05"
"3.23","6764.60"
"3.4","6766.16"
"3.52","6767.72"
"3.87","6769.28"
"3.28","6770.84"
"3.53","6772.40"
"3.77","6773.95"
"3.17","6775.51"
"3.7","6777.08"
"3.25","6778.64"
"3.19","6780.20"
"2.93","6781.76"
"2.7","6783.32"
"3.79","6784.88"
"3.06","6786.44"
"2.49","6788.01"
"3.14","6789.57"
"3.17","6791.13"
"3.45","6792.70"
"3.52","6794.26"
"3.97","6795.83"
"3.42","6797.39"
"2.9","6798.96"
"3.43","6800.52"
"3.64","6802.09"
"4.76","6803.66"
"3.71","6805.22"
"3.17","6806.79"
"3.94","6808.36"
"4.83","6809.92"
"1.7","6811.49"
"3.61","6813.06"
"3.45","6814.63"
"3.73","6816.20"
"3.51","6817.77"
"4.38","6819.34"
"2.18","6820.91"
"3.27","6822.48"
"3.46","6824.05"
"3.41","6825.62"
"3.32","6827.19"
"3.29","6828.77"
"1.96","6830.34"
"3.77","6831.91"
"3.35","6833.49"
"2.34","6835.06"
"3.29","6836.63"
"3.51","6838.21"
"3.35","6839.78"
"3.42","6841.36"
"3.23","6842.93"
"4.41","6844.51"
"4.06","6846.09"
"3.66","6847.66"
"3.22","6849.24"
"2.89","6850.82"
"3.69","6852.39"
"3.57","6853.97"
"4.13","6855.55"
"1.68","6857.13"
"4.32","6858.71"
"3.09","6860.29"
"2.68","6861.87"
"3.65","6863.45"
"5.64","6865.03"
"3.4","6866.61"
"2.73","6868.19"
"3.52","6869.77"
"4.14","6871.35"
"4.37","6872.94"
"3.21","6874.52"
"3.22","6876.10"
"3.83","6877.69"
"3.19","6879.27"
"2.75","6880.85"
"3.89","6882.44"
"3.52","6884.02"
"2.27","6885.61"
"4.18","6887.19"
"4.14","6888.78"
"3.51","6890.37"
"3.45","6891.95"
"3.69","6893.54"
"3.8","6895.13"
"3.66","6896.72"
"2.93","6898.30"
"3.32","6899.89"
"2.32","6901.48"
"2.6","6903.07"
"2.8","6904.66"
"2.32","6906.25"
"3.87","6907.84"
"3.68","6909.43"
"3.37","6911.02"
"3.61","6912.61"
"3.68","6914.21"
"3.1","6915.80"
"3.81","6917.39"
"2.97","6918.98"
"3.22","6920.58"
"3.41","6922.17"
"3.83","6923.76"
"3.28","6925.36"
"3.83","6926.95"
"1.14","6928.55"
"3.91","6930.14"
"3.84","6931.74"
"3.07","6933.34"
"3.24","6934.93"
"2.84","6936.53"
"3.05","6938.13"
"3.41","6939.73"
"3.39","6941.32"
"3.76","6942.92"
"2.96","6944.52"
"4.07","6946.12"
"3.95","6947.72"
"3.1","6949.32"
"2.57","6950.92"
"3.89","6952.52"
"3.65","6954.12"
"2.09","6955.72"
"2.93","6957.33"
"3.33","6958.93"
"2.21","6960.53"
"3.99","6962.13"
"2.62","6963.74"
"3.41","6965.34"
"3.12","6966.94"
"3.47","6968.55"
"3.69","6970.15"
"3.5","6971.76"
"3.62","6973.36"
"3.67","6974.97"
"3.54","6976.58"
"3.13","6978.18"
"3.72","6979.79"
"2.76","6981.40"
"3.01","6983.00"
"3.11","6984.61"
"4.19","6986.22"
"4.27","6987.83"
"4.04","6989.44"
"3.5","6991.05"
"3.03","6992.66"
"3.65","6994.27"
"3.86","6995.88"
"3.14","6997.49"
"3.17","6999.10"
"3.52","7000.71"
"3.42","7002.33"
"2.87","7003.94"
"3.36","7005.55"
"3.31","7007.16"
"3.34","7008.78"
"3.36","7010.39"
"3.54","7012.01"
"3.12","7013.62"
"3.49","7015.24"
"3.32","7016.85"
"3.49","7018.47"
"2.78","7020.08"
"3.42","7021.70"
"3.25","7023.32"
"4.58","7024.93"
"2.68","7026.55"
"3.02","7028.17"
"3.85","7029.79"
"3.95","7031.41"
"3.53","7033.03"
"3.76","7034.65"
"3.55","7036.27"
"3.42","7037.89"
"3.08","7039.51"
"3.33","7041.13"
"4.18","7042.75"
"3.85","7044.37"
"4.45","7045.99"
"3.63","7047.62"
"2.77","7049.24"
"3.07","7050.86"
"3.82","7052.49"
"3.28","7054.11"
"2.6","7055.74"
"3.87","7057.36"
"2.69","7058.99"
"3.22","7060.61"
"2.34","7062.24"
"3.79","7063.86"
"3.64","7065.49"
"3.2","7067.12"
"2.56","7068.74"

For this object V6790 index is -0.08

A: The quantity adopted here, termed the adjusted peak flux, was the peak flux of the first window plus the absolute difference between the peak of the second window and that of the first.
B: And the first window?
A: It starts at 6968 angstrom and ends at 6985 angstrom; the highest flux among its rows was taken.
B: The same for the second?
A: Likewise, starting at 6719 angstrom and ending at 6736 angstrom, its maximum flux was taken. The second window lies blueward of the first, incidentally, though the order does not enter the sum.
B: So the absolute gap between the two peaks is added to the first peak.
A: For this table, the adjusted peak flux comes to 5.1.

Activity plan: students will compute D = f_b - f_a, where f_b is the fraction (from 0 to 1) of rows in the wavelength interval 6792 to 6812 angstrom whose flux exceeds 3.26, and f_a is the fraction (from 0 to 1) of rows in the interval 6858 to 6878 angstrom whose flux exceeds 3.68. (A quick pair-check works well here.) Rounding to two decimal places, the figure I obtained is 0.38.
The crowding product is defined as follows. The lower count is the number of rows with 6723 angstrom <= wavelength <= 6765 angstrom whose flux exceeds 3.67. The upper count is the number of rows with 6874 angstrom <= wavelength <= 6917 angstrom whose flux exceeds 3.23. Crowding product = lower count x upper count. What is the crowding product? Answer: 176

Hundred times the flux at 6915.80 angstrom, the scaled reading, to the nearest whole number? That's 310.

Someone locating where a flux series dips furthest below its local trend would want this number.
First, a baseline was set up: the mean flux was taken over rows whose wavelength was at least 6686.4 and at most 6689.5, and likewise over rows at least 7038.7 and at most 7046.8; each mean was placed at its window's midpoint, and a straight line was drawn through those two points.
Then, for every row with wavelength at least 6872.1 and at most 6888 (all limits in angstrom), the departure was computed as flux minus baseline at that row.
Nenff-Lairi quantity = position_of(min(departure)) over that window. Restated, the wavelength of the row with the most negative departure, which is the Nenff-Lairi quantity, 6885.61 angstrom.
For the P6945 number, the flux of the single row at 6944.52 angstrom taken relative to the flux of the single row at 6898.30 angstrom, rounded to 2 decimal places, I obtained 1.01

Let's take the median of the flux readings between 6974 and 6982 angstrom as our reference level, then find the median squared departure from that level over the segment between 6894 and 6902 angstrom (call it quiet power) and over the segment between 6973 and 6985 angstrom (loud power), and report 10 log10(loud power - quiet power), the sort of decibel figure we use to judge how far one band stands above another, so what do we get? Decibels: -15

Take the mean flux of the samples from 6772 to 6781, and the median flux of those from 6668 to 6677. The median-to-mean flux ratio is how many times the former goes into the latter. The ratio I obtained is 0.99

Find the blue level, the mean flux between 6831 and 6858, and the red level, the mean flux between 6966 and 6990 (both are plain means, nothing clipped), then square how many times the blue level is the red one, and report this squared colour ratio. 0.92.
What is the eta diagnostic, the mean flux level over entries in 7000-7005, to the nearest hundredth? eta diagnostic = 3.27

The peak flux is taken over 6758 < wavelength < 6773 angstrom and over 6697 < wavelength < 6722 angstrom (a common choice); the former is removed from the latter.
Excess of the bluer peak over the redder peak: 2.8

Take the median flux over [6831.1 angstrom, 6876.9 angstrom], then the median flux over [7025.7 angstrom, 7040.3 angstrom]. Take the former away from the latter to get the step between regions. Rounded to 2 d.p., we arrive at 0.11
